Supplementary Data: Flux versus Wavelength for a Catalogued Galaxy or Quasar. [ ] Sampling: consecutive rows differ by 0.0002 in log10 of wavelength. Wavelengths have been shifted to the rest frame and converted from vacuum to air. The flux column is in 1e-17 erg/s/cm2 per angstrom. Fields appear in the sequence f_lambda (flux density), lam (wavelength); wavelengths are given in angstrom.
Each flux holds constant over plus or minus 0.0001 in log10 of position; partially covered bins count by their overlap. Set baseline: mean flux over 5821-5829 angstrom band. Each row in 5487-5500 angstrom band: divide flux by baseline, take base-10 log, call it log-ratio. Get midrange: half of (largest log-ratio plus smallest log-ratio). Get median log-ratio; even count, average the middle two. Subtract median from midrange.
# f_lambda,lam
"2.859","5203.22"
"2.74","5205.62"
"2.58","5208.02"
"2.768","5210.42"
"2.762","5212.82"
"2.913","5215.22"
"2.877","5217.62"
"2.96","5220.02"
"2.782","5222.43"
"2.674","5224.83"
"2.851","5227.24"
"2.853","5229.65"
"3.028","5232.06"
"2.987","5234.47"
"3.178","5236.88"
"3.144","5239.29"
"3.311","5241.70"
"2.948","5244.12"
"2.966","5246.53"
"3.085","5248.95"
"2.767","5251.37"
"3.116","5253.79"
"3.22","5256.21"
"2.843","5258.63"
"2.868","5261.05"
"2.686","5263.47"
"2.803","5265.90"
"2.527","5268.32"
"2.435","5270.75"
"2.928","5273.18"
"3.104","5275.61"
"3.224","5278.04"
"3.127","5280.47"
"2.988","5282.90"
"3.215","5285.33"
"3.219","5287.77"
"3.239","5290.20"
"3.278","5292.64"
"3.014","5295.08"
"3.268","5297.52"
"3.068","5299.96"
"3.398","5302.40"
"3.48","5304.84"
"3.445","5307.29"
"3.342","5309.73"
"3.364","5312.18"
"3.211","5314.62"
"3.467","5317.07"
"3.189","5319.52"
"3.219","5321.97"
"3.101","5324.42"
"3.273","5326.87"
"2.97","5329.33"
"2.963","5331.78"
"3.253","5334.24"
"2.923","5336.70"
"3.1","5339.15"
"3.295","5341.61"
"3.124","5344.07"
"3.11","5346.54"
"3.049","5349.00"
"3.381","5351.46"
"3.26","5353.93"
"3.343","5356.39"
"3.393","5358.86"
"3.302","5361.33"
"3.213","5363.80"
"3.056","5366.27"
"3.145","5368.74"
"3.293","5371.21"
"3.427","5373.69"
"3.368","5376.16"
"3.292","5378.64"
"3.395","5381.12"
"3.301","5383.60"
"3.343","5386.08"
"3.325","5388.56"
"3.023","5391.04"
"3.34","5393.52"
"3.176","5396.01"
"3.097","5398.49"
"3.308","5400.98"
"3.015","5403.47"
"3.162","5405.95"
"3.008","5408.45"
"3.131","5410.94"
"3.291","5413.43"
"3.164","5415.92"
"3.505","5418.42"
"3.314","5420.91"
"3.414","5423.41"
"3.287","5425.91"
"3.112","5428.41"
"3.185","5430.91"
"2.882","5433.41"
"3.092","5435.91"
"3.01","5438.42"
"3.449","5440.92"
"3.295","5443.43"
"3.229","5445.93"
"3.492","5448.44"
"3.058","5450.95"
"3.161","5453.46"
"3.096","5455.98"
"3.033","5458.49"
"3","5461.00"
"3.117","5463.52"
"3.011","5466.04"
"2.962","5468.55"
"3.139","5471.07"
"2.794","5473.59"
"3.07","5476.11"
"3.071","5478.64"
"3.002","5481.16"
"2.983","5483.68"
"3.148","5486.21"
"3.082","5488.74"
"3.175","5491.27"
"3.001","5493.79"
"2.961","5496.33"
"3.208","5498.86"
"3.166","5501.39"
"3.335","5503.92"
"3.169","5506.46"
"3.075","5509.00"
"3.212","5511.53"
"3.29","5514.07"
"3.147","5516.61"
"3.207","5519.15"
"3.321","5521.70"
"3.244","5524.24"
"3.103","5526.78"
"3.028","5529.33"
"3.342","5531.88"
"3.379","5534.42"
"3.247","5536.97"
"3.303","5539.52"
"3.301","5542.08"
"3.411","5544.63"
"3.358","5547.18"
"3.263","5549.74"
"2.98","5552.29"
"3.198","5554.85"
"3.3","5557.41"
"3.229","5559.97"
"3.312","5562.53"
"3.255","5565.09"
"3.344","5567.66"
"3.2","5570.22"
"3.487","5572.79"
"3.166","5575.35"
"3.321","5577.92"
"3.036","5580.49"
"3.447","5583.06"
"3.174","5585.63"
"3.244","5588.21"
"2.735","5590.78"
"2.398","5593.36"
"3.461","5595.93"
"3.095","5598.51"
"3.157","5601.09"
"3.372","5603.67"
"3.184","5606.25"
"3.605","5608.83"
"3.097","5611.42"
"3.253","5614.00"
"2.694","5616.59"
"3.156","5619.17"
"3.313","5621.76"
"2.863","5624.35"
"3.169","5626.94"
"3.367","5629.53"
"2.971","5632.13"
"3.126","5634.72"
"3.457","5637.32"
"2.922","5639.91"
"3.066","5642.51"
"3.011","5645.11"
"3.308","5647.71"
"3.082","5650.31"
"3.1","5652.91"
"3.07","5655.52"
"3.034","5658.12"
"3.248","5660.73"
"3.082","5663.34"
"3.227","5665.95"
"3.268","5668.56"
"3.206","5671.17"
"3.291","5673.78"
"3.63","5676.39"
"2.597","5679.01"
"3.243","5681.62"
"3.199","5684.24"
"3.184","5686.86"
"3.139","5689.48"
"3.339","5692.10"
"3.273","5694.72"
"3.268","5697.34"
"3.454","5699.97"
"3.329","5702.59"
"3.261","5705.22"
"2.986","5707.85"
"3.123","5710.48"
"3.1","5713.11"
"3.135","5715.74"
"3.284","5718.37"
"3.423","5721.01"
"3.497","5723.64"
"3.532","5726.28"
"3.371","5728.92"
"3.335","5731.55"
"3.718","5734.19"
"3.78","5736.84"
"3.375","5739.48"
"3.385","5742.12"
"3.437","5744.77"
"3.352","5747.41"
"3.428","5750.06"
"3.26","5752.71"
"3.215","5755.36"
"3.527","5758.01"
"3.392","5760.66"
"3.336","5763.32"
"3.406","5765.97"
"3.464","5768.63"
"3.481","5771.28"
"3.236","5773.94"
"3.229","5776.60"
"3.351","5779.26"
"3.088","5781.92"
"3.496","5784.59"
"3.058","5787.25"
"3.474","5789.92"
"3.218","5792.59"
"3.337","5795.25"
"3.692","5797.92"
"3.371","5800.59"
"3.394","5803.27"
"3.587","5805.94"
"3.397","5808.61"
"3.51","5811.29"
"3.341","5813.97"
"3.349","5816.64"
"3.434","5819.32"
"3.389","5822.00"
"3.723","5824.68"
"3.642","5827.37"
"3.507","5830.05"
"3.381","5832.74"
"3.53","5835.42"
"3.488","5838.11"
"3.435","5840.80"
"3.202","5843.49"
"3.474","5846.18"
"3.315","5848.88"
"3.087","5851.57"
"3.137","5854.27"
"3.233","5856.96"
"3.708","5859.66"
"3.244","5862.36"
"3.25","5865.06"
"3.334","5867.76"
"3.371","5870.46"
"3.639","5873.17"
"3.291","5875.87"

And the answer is 0.000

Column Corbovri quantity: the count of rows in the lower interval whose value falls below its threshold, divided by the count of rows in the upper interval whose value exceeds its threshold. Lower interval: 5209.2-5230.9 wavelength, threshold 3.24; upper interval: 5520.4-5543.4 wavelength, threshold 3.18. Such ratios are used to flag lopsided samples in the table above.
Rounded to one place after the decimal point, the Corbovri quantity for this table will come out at 1.3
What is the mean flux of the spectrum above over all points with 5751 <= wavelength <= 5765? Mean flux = 3.35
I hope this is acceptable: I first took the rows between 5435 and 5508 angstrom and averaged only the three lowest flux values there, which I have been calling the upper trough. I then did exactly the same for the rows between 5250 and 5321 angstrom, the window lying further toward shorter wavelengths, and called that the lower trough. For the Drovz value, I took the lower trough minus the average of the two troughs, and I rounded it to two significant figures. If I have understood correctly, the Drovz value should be -0.18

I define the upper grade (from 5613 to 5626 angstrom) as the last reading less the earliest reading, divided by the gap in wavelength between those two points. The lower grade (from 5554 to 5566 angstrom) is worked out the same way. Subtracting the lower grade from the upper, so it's -0.04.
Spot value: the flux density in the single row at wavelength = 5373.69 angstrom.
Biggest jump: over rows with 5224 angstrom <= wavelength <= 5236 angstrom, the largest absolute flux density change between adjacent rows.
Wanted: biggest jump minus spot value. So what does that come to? -3.25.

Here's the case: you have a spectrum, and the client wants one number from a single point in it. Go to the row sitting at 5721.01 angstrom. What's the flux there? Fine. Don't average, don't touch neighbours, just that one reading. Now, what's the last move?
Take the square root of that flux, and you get 1.85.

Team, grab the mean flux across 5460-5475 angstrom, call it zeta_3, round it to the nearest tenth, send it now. 3.0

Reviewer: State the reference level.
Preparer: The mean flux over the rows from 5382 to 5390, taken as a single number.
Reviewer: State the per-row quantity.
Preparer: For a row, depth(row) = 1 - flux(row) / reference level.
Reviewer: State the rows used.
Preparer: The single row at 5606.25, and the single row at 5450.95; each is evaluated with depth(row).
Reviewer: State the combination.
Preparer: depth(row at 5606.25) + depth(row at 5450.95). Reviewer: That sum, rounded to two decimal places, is 0.12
